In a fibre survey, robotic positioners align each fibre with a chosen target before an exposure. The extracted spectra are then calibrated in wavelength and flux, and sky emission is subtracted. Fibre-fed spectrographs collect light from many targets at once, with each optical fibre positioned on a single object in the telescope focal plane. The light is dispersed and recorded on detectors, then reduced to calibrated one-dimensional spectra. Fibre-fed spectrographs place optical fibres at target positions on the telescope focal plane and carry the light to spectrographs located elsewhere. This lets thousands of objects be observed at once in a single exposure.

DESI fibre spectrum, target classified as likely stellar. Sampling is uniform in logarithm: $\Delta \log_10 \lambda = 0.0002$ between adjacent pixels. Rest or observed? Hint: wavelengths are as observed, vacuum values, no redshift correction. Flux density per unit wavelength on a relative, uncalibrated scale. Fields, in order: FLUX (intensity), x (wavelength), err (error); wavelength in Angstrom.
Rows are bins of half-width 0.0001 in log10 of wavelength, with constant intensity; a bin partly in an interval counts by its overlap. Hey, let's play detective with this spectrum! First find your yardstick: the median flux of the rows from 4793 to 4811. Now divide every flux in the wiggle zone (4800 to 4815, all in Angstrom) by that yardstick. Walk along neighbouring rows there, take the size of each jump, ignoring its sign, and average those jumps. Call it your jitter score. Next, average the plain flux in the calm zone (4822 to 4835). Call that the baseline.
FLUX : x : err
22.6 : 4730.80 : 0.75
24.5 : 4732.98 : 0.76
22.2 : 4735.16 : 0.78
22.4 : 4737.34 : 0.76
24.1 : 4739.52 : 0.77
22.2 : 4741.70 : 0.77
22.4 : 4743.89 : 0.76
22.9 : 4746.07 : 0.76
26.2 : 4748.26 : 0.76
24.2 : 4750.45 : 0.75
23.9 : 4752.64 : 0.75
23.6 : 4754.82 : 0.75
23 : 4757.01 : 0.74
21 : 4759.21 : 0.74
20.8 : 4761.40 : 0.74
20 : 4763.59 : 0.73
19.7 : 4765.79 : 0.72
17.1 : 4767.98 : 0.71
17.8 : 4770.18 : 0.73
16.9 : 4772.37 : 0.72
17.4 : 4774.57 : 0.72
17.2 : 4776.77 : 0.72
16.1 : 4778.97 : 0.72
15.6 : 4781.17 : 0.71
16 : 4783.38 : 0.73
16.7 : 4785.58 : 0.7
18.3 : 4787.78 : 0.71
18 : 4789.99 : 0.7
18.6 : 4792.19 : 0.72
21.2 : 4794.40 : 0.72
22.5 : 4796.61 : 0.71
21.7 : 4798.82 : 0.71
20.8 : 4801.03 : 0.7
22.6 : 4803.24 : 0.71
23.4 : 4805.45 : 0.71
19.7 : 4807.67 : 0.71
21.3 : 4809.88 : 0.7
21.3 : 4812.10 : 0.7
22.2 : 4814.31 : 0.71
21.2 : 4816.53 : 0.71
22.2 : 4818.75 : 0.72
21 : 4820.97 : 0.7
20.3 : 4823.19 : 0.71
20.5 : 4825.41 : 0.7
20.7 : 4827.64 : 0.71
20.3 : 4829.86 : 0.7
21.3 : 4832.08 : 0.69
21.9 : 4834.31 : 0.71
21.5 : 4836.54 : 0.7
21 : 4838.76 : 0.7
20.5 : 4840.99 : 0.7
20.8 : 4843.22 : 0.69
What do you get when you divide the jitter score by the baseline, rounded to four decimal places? 0.0033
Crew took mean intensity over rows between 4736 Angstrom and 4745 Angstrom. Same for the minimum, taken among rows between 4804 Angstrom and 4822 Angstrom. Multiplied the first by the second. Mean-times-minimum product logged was 449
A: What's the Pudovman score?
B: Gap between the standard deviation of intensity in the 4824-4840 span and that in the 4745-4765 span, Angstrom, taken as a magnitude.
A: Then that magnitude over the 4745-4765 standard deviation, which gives 0.7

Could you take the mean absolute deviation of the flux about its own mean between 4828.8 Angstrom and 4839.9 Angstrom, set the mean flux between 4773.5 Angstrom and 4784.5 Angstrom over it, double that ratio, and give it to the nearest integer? 75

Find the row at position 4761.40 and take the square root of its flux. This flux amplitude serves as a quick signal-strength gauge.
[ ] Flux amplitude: 4.56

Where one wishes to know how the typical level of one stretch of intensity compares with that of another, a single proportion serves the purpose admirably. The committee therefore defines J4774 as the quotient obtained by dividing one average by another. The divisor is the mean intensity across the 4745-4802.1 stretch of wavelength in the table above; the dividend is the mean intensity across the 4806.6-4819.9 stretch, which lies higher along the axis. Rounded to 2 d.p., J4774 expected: 1.07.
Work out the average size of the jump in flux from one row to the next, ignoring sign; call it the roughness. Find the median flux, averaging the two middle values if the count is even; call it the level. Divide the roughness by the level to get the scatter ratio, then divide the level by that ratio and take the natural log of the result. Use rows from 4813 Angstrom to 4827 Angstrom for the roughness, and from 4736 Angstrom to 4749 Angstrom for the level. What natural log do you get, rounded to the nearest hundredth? 6.44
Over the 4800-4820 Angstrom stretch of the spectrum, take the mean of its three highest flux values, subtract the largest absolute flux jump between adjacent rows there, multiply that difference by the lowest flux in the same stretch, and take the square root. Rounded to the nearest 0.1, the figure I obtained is 19.4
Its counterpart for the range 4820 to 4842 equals 20.4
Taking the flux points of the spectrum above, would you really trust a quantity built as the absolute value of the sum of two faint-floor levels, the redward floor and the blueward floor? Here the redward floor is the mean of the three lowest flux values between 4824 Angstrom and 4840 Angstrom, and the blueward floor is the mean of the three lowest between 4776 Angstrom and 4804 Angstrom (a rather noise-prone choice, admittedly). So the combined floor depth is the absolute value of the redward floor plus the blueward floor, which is 36.4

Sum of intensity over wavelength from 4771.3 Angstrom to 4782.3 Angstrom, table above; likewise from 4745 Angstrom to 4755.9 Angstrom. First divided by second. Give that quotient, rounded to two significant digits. 0.69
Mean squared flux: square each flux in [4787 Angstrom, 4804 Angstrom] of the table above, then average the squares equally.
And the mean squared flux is 422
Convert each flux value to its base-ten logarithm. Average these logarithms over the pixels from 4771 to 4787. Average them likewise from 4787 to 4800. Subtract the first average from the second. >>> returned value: 0.08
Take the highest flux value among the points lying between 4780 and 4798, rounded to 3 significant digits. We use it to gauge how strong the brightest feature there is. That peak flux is 22.5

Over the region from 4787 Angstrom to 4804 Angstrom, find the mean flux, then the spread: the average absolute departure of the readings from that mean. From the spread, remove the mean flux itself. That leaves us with -18.8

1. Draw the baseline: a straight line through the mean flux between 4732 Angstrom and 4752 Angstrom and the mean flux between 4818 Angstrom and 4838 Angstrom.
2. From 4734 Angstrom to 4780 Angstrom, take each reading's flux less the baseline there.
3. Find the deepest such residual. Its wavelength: 4778.97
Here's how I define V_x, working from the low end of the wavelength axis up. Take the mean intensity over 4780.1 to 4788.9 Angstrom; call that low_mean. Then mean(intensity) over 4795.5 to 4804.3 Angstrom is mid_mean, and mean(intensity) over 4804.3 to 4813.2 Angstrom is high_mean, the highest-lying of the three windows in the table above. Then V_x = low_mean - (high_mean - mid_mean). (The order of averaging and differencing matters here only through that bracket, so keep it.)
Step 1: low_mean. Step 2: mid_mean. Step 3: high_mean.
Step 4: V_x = 17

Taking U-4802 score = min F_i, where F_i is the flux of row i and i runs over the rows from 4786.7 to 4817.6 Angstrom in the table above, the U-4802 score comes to 18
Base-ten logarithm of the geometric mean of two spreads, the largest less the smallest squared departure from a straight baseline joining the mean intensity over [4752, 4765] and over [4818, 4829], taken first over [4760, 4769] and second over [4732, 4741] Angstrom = 1.0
